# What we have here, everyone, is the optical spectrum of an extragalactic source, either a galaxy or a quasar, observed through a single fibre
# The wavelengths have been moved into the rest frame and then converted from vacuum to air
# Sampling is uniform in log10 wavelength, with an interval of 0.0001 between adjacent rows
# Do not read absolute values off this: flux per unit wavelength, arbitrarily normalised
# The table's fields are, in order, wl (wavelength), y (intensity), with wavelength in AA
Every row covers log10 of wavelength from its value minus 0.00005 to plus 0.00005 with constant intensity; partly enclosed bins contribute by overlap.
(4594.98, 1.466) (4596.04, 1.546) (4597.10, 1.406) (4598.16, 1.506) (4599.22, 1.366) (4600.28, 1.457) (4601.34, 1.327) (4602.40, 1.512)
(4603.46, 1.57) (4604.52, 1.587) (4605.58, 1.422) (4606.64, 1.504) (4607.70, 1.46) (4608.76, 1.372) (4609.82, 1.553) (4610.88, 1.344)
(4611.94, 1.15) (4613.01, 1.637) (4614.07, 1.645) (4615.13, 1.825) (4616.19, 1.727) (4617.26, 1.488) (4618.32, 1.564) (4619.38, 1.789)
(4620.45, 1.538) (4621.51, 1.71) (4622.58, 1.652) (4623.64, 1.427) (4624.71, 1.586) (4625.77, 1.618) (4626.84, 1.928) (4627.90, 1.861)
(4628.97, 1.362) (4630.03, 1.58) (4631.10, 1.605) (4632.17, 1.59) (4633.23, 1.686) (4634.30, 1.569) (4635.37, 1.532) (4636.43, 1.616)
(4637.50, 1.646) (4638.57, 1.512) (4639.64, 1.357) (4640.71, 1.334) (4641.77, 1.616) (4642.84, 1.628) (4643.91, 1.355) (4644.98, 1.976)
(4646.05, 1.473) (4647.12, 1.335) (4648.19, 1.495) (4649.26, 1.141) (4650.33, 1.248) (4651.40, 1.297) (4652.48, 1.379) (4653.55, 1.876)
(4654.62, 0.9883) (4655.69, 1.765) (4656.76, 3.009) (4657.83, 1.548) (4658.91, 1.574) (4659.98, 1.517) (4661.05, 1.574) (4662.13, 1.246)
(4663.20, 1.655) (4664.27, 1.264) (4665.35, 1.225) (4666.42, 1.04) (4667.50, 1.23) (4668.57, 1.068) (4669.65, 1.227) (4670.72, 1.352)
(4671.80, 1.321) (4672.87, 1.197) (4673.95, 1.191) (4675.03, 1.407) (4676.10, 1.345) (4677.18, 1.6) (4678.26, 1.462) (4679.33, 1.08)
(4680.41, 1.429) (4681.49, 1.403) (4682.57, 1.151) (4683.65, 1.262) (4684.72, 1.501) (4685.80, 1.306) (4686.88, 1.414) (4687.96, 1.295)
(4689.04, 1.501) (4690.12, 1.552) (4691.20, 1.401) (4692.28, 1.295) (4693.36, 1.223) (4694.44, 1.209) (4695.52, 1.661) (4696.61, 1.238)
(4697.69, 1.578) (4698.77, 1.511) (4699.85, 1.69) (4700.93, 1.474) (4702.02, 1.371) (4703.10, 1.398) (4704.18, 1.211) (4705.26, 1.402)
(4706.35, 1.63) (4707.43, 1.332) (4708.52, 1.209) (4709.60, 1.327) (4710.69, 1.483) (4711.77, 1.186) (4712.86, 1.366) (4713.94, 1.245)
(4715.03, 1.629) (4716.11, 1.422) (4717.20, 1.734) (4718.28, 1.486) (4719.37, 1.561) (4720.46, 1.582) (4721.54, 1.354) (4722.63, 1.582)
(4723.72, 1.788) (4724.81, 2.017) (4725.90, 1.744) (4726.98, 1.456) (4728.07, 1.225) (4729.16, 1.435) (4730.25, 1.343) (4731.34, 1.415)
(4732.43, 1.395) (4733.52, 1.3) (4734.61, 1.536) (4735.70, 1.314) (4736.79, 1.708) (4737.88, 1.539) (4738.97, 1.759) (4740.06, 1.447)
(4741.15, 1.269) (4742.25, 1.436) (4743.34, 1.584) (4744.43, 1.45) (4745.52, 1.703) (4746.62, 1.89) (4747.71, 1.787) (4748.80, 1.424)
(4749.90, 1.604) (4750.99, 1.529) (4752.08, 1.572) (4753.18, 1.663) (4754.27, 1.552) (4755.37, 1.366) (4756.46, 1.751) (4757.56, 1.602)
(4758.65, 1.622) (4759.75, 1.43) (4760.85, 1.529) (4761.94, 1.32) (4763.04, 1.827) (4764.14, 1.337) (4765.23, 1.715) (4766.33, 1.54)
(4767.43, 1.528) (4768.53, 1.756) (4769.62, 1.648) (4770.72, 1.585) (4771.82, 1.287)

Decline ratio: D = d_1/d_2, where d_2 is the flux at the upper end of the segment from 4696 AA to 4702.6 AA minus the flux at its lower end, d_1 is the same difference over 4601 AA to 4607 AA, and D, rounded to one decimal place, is 1.3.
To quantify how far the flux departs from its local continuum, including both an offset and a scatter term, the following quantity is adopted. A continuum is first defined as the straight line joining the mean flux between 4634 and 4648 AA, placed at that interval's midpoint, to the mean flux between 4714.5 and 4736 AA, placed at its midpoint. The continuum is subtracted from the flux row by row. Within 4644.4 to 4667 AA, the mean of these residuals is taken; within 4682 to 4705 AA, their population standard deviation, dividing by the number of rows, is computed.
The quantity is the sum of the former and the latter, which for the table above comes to 0.13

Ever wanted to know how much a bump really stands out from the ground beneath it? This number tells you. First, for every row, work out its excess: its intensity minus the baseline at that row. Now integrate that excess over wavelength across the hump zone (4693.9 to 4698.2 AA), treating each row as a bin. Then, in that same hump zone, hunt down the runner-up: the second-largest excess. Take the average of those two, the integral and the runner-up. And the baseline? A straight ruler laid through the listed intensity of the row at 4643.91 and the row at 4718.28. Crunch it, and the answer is 0.01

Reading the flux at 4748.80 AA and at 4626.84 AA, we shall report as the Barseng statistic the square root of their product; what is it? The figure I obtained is 1.66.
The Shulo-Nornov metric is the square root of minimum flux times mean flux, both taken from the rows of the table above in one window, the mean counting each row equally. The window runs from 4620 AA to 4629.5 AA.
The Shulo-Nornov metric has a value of 1.49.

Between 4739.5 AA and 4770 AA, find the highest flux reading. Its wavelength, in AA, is 4746.62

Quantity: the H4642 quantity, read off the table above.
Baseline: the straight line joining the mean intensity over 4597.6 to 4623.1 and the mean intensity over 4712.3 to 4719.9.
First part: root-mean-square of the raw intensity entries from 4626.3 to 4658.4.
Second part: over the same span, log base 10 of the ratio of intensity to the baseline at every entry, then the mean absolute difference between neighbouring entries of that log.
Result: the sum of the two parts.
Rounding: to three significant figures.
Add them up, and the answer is 1.70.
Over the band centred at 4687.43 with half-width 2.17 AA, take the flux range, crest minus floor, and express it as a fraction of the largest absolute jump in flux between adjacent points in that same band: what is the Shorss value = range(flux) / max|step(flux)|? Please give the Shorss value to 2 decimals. 1.00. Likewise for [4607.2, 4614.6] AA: 1.02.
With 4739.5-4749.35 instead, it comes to 1.71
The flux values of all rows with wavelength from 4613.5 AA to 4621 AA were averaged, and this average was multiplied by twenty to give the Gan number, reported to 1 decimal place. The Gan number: 33.1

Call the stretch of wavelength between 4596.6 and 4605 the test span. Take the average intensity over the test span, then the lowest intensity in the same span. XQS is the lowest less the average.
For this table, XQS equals -0.14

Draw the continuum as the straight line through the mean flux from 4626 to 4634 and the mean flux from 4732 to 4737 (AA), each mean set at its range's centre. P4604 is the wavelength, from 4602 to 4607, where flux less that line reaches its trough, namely 4605.58 AA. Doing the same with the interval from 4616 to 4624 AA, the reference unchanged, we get 4623.64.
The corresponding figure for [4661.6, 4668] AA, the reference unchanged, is 4666.42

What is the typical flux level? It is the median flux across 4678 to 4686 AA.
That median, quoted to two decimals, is 1.35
